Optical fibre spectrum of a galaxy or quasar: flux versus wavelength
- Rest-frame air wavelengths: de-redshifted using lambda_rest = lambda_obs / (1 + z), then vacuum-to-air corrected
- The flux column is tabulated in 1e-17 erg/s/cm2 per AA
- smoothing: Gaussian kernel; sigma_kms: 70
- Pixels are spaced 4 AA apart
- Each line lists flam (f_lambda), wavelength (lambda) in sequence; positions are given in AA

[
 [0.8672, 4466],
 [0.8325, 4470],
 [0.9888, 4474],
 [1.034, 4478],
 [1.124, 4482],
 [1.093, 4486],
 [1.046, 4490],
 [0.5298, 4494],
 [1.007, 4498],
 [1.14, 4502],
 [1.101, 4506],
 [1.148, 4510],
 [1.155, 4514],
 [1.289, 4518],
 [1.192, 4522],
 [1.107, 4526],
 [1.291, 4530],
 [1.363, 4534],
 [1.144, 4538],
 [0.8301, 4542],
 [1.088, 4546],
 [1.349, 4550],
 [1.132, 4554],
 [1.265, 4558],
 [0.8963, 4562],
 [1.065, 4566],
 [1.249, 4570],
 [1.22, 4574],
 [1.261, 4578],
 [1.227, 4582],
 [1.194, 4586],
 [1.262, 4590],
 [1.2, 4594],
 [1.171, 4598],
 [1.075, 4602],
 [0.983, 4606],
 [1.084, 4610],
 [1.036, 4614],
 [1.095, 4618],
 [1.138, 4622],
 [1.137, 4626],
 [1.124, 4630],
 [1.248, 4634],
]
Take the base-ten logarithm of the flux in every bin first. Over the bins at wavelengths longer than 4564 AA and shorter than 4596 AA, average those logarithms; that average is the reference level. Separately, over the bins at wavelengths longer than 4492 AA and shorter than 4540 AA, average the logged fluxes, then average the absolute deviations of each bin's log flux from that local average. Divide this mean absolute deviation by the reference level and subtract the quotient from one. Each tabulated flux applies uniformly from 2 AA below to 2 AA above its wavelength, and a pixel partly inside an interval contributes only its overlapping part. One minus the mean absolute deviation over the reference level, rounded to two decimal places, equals 0.28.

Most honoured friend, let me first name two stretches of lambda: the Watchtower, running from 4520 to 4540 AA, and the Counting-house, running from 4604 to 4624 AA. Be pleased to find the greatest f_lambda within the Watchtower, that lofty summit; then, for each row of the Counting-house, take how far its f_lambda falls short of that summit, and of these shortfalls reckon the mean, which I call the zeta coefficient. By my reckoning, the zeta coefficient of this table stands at 0.296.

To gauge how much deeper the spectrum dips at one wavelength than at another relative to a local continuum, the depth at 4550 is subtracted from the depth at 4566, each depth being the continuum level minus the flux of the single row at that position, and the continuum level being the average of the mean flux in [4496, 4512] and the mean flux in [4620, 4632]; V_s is 0.28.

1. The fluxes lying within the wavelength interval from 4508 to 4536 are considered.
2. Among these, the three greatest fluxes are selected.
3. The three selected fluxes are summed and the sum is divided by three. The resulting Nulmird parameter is 1.31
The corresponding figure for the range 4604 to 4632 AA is 1.13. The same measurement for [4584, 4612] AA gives 1.22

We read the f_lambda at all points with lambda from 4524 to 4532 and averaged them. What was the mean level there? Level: 1.20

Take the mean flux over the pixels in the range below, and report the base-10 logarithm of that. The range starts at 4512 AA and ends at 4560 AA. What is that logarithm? 0.073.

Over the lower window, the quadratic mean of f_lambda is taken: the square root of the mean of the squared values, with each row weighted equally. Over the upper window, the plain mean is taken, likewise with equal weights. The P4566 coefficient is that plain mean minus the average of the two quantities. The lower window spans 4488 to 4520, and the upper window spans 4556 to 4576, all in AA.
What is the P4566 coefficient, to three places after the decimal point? 0.033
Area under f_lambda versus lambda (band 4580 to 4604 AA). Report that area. 28.5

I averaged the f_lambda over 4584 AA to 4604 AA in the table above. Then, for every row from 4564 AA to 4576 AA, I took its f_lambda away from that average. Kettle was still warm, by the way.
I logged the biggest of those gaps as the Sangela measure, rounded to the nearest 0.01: 0.12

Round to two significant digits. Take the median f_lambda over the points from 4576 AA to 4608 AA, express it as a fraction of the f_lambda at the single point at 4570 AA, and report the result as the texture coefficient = 0.96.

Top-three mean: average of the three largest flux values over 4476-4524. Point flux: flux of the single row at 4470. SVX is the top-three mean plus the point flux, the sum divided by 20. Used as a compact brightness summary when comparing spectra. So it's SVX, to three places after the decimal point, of 0.102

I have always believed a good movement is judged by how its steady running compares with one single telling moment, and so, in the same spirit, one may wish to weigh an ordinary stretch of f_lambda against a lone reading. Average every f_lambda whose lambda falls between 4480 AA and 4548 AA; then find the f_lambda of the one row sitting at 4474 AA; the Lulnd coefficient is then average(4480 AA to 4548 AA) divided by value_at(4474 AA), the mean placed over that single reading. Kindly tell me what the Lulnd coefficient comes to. 1.11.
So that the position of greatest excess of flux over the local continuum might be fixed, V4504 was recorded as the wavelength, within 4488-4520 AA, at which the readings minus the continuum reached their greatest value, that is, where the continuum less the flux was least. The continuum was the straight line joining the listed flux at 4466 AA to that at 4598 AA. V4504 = 4518 AA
